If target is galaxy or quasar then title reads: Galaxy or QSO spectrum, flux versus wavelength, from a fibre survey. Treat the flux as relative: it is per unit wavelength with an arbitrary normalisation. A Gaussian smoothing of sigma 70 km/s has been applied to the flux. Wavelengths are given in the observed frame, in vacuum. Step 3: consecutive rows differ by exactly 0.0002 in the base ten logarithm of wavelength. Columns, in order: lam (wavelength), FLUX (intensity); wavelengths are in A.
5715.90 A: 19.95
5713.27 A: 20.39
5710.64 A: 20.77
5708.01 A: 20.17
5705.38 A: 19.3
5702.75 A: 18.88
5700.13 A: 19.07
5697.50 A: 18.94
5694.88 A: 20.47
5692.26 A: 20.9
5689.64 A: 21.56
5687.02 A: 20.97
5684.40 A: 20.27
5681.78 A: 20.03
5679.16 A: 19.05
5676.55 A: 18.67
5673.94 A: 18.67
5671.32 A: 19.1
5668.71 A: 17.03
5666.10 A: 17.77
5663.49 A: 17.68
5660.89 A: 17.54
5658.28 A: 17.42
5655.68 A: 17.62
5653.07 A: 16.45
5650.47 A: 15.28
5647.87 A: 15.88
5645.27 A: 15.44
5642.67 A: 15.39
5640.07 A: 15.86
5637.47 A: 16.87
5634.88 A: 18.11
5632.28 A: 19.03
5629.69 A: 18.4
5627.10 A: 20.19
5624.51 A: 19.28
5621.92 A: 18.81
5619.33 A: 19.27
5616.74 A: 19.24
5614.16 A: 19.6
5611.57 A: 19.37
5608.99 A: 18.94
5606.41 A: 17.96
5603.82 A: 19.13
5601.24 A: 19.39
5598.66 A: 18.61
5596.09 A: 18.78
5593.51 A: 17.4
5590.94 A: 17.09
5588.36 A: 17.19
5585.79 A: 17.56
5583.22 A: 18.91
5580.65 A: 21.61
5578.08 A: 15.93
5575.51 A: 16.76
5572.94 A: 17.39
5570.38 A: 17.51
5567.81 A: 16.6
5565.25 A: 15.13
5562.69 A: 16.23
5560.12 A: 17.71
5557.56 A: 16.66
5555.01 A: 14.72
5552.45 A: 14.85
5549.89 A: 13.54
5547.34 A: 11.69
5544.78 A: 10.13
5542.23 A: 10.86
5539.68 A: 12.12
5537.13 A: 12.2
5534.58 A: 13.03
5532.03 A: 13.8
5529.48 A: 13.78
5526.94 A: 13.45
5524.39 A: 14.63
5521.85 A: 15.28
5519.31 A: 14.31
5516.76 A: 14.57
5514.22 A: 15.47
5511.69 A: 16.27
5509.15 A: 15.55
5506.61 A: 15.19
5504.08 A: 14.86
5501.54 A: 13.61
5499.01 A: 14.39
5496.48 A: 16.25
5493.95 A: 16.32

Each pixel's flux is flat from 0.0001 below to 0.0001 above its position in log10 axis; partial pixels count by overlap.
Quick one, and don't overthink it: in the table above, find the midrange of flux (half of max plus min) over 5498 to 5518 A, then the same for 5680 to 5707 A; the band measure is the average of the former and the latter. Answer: 17.6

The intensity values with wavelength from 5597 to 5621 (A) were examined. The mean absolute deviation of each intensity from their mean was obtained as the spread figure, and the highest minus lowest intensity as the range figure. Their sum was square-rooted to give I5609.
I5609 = 1.4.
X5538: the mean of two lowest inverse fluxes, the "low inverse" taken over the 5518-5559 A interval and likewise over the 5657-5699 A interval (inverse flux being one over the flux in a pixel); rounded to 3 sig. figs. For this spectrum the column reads 0.0532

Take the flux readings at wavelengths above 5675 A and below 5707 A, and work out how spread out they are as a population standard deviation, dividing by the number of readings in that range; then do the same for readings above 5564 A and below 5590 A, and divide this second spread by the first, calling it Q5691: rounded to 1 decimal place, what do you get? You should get 1.8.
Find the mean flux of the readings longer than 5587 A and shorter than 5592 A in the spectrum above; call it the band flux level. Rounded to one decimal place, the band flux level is 17.1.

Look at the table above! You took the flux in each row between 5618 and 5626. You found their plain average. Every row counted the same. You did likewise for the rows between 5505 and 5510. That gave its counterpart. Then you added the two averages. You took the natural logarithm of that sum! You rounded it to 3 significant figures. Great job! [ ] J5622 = 3.54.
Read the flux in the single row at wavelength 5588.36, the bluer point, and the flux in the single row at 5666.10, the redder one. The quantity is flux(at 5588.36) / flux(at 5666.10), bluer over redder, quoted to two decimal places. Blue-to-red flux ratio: 0.97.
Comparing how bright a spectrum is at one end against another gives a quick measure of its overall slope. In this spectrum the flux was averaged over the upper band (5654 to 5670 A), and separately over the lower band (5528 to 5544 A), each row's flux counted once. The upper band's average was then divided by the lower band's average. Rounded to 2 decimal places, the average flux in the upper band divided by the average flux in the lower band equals 1.39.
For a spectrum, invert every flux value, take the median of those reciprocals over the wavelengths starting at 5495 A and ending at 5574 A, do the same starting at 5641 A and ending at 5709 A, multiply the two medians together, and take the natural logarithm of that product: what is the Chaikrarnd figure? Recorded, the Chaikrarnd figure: -5.62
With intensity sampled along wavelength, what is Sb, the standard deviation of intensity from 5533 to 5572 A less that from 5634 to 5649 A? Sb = 1.4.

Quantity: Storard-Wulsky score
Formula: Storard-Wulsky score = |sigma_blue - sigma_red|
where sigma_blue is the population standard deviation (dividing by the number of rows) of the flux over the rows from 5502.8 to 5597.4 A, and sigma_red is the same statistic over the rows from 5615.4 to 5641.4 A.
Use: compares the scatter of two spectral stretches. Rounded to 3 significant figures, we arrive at 1.12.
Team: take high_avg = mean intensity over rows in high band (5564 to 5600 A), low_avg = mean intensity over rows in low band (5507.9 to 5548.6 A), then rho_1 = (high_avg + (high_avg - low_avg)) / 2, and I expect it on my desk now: 10.8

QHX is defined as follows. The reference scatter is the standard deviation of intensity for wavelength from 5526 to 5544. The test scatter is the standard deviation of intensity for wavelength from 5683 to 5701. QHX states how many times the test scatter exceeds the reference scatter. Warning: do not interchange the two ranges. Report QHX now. 0.91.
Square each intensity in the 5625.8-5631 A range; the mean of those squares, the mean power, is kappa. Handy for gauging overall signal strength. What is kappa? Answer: 373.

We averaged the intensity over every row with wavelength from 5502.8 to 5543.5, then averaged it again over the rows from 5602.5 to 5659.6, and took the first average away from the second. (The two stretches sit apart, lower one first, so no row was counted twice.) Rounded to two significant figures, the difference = 3.8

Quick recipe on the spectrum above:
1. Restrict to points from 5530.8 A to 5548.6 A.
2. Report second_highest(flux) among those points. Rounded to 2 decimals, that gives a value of 13.03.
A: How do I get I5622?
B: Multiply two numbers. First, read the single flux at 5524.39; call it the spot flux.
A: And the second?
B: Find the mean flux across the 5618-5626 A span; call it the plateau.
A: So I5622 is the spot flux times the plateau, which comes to 280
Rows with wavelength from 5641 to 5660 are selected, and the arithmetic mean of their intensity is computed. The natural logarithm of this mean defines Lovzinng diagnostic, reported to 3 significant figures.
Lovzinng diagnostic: 2.79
